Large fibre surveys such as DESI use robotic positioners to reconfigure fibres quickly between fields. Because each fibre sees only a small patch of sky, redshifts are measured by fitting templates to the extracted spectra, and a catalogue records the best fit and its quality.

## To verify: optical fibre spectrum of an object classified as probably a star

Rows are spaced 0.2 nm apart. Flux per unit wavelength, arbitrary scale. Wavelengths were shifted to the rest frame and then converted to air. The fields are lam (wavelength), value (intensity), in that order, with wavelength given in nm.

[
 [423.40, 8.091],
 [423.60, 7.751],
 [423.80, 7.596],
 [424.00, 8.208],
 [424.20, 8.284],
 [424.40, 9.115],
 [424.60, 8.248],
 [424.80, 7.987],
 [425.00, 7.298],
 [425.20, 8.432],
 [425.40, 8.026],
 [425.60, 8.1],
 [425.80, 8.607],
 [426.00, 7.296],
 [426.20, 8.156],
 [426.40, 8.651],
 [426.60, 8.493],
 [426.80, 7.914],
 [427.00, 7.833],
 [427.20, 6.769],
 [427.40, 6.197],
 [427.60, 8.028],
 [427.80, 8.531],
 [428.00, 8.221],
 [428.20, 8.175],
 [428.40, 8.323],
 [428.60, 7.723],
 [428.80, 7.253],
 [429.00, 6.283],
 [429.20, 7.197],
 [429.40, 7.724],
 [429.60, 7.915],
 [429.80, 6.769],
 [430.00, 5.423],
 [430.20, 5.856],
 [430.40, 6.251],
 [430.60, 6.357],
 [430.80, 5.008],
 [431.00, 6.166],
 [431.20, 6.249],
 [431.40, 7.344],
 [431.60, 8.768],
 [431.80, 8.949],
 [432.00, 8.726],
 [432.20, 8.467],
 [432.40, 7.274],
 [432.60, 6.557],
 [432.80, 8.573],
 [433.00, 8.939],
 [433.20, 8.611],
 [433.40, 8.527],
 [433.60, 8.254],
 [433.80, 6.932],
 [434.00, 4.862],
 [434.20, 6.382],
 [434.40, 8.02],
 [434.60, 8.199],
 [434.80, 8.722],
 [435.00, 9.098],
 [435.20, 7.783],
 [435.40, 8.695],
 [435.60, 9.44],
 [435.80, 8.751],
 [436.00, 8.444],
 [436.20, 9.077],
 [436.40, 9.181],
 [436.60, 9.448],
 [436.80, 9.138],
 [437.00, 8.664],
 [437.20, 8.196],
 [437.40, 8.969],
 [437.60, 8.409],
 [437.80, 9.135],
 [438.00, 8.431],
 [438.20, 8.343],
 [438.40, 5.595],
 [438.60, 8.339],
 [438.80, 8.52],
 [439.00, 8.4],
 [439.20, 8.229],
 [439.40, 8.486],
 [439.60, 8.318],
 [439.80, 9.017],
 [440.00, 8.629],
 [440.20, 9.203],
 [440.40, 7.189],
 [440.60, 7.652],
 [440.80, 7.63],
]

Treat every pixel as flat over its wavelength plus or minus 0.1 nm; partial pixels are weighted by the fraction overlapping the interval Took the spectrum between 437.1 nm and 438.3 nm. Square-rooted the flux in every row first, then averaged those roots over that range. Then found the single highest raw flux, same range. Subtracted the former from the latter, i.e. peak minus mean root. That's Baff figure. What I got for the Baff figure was 6.2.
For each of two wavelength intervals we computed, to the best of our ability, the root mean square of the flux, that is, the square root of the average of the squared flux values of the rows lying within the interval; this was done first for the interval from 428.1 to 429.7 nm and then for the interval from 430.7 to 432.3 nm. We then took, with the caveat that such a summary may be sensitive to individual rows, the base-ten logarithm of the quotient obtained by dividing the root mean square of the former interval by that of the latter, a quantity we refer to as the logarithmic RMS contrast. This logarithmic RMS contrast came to 0.000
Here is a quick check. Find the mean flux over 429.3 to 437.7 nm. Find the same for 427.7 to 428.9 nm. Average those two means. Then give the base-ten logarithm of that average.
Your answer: 0.900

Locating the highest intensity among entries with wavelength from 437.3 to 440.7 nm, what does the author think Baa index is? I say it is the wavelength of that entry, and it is 440.20 nm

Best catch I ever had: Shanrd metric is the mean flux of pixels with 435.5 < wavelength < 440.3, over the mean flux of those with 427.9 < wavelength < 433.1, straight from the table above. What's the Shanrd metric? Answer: 1.17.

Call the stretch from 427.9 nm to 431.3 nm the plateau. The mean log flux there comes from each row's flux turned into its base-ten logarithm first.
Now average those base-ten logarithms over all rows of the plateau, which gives 0.833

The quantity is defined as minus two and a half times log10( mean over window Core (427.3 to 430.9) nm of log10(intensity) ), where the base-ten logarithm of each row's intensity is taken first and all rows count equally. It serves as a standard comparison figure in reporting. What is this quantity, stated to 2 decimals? 0.18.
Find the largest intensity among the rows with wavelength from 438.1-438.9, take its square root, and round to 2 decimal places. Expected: 2.92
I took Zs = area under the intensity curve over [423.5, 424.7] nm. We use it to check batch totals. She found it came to 9.8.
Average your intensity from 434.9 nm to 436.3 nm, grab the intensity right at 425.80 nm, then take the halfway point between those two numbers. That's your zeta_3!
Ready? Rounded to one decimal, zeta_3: 8.7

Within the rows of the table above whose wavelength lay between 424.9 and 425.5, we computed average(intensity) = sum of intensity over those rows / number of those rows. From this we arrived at 7.92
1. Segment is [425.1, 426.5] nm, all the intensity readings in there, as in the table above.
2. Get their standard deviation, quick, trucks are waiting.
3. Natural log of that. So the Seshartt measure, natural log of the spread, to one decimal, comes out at -0.8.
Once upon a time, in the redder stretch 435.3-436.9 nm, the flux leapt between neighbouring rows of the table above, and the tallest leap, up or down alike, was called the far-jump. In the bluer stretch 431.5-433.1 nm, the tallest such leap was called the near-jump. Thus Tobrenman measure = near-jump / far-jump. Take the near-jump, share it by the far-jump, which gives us 2.7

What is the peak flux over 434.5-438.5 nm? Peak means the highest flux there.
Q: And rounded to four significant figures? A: 9.448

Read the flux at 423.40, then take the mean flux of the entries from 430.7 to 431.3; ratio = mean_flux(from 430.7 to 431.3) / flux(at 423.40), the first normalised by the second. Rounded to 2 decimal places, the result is 0.72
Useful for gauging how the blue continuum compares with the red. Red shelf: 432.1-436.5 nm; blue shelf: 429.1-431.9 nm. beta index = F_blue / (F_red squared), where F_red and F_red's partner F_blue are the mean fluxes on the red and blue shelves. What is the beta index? 0.104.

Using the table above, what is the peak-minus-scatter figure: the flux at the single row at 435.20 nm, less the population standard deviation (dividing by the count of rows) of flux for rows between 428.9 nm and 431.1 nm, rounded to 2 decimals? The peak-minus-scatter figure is 6.93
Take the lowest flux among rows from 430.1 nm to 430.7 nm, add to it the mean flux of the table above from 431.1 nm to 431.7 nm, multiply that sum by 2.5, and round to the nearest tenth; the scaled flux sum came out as 33.3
